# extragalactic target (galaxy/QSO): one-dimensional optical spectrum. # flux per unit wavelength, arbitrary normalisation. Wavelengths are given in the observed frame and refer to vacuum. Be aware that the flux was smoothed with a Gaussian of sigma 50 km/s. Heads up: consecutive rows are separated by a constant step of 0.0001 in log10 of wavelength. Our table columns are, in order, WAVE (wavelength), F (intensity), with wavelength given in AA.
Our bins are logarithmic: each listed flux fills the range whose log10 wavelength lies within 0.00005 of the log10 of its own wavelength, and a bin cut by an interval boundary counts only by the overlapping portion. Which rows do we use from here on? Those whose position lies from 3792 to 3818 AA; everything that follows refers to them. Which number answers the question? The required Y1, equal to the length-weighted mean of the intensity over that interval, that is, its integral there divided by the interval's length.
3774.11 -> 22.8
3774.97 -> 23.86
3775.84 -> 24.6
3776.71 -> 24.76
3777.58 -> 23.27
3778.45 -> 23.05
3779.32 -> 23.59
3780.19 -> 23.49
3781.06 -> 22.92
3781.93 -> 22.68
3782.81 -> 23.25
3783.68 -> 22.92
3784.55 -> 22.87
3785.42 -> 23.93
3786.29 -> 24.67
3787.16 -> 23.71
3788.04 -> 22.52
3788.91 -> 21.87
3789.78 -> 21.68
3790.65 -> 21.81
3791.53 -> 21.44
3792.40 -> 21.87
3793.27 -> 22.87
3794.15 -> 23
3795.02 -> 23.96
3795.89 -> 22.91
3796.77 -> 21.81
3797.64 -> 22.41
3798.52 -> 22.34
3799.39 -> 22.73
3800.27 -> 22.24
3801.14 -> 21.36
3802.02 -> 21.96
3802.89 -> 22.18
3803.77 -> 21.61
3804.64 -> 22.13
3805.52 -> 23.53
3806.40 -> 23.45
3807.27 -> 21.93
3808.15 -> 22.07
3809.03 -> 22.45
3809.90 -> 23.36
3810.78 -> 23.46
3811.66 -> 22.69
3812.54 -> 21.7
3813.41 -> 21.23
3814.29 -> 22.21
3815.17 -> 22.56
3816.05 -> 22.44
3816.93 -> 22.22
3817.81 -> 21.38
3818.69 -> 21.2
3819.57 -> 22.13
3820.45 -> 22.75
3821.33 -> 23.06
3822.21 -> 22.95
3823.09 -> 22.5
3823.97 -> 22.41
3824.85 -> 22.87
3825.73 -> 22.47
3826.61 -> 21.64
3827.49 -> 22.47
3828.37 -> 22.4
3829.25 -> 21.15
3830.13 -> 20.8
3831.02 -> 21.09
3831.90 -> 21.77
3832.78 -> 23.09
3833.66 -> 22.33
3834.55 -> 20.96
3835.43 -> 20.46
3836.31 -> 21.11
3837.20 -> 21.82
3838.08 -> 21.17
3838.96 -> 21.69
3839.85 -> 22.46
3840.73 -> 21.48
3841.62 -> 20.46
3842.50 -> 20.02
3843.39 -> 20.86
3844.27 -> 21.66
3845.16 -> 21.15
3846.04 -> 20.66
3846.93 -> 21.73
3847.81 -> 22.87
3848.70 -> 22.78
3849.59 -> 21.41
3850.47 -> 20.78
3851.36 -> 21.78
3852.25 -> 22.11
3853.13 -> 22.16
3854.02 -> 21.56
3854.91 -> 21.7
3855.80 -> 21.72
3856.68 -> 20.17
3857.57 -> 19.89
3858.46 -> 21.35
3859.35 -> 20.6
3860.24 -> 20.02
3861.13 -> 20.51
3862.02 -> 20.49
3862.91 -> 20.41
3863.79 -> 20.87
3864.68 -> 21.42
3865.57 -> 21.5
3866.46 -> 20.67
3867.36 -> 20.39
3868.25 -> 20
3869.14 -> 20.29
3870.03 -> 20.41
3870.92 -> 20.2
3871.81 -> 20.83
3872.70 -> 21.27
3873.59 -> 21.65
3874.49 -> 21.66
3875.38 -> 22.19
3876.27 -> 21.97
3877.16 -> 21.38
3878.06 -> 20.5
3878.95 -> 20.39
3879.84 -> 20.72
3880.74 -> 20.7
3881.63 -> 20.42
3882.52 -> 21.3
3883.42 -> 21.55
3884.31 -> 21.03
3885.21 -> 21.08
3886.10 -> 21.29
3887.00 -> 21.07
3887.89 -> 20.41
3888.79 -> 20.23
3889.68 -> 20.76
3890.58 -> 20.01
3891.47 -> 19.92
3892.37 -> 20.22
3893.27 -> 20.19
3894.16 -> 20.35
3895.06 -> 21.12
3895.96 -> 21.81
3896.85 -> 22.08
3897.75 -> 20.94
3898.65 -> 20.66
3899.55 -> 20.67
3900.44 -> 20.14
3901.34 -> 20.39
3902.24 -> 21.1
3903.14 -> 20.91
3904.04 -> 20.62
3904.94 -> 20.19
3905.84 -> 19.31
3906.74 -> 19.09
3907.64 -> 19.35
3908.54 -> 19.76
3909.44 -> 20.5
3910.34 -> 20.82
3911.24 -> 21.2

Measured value 22.4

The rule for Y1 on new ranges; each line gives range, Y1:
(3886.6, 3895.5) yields 20.4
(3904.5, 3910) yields 19.7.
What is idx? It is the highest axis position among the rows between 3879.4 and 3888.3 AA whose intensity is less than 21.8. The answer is 3887.89 AA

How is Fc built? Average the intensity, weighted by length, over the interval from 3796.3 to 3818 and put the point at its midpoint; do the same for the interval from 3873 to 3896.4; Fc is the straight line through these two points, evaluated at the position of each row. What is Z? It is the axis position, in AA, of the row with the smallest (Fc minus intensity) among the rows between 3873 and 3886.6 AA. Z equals 3875.38 AA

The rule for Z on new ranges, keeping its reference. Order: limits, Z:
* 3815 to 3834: 3832.78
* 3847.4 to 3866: 3847.81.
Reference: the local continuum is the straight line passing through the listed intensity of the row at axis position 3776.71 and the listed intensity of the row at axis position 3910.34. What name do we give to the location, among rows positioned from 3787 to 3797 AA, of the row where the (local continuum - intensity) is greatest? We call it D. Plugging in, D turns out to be 3791.53 AA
